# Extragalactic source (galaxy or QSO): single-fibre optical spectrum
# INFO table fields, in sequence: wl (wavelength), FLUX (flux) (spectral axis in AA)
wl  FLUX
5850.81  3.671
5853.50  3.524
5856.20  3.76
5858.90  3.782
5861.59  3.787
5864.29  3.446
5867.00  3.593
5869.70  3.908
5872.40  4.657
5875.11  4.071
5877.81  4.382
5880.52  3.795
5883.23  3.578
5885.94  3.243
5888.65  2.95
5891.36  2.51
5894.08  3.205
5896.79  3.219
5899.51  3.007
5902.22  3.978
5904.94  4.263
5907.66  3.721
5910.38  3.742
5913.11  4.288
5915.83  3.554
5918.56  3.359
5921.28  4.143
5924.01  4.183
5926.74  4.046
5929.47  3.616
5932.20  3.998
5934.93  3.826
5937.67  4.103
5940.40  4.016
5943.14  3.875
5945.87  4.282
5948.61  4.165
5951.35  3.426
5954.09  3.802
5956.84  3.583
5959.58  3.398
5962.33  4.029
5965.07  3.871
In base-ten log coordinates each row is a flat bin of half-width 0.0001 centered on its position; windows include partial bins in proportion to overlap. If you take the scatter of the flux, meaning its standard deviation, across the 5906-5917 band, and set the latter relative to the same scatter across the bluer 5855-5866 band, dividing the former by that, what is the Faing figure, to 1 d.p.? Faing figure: 1.9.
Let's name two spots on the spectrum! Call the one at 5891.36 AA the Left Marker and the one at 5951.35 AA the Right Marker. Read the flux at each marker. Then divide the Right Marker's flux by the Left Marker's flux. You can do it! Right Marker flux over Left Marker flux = 1.36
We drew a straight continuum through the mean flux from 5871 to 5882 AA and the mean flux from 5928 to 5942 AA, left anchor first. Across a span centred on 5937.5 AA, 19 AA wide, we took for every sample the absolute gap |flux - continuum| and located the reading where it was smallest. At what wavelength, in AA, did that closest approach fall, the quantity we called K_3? 5943.14 AA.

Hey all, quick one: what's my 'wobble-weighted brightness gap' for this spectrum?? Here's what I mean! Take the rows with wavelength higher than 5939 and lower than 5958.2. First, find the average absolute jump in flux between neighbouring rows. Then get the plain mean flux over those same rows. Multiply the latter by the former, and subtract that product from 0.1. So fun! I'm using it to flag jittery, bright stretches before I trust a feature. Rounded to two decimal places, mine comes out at -1.19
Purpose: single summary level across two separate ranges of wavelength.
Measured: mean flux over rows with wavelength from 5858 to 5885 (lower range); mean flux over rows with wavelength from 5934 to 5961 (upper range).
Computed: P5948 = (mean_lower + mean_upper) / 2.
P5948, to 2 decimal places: 3.87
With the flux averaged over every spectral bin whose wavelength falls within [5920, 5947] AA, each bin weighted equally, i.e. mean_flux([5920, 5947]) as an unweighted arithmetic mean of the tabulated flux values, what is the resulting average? 4.0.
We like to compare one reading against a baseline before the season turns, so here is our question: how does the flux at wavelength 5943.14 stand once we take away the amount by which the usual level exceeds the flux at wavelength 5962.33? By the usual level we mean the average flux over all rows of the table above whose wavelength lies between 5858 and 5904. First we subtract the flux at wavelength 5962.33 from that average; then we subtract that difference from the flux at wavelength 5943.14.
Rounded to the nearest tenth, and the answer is 4.3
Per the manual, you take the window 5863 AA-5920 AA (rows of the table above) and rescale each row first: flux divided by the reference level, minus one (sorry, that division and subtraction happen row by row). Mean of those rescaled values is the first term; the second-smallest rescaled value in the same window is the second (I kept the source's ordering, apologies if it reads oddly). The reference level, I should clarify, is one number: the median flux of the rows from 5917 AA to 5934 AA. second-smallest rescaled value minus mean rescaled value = -0.17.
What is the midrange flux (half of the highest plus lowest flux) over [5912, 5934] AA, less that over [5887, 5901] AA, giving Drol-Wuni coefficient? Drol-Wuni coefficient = 1.0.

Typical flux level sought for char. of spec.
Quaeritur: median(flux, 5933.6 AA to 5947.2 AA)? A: 4.02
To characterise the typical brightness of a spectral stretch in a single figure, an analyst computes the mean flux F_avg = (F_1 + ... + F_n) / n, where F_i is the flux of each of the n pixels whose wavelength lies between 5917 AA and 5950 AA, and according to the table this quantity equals 4.0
